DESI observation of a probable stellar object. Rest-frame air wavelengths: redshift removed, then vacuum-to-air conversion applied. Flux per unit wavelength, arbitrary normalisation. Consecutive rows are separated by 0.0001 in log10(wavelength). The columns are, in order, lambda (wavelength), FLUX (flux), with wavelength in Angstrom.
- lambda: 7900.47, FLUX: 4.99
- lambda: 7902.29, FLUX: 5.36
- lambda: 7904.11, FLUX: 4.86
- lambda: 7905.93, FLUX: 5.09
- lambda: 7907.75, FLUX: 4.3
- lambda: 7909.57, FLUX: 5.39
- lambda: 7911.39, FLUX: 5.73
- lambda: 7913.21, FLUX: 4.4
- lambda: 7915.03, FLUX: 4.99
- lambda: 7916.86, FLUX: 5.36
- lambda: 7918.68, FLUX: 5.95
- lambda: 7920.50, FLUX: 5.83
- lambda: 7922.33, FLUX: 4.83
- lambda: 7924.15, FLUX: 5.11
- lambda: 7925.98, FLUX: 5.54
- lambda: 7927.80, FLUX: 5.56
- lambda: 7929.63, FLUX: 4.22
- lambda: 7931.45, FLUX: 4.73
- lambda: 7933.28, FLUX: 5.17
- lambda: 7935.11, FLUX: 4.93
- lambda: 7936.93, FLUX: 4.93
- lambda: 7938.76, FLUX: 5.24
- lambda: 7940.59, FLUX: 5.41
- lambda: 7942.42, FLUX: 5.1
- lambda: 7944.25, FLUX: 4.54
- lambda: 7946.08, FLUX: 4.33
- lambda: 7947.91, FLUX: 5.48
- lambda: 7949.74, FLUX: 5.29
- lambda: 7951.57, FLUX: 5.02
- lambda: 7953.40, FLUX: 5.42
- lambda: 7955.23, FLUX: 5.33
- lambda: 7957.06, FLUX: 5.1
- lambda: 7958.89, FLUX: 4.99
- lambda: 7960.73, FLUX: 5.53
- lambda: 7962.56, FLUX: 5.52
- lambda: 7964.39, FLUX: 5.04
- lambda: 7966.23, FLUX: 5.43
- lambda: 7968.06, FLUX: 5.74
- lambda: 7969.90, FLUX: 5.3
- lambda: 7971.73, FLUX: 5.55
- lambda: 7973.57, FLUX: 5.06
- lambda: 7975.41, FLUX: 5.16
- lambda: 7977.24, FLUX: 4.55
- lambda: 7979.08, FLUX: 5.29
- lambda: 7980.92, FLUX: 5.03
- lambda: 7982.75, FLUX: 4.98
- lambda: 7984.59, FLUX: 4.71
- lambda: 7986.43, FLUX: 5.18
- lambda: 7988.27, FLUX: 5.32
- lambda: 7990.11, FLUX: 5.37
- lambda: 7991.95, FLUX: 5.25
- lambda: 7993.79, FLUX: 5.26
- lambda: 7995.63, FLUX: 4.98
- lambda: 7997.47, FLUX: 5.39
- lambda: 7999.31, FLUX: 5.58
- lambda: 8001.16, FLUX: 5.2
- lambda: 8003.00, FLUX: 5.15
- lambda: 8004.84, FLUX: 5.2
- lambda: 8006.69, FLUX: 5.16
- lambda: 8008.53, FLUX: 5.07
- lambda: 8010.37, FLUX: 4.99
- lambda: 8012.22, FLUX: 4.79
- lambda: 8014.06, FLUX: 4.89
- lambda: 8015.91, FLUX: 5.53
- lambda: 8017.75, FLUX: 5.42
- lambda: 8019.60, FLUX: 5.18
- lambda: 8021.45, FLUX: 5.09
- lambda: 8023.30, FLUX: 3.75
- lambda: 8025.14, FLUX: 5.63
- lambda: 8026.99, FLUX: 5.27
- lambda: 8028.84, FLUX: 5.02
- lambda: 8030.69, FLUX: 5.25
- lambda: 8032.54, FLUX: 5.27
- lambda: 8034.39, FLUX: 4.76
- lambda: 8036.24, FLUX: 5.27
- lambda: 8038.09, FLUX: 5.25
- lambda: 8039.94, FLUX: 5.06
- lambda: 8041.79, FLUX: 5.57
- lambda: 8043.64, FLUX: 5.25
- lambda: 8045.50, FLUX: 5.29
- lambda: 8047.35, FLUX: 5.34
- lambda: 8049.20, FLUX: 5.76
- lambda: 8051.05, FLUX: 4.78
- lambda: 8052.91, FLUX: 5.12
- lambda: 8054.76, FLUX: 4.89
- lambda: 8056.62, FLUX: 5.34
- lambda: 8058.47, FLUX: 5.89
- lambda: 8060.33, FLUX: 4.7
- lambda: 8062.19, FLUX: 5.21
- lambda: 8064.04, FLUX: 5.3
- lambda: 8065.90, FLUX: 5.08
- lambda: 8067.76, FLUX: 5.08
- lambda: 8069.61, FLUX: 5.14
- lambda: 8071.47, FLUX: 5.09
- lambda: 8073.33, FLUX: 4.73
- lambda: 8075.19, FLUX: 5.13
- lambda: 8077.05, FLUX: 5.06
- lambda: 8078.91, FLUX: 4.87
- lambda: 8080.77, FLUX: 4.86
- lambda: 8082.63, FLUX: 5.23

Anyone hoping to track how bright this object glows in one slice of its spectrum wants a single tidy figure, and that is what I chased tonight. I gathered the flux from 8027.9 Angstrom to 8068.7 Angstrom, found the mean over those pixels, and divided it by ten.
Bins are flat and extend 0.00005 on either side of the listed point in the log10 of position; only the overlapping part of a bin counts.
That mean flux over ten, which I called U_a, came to 0.520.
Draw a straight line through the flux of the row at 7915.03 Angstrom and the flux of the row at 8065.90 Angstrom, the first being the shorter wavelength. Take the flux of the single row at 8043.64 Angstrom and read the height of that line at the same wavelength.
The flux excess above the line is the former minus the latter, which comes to 0.18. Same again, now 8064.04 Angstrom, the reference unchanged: 0.22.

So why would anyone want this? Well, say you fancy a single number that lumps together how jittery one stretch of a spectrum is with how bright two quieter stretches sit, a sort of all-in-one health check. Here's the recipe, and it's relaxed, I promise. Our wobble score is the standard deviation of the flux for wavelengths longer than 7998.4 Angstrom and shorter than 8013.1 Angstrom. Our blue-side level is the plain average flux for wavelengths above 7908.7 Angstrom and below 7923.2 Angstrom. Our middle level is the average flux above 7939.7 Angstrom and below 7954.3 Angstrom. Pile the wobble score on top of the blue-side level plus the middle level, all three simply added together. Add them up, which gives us 10.6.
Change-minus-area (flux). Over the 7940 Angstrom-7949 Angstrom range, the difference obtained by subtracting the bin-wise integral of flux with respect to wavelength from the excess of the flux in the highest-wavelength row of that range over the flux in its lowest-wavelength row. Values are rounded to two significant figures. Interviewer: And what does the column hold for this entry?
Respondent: -45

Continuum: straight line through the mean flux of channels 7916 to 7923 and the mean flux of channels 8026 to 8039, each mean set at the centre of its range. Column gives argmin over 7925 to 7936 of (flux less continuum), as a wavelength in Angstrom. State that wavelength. 7929.63 Angstrom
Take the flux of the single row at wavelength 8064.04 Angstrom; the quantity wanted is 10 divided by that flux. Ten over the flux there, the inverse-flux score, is 1.89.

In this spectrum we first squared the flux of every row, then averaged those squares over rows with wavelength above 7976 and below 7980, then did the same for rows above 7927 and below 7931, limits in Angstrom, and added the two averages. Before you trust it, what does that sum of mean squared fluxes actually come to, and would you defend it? 49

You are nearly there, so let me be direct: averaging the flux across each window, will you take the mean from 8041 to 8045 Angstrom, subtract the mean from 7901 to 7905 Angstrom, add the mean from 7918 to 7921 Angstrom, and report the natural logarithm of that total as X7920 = 1.82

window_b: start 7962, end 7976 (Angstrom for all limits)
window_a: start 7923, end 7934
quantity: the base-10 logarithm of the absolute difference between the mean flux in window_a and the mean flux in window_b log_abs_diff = -0.5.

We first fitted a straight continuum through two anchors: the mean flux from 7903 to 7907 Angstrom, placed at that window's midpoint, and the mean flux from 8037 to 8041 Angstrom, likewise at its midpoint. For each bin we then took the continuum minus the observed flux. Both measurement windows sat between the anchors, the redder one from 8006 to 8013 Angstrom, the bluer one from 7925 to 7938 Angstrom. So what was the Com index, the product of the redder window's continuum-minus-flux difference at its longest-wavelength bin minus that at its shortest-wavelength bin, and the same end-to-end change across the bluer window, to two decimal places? 0.24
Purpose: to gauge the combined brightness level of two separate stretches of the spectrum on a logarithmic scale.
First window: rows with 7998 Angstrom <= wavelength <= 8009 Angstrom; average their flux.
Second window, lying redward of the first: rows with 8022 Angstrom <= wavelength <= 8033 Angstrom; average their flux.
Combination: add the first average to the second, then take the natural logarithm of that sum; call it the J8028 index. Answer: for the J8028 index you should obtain 2.33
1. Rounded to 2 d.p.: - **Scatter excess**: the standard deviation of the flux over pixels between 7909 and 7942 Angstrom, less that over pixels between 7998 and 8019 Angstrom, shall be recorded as 0.22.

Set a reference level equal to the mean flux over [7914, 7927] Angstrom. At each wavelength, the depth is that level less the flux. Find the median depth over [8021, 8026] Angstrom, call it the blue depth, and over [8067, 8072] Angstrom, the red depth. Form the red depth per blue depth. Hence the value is 1.0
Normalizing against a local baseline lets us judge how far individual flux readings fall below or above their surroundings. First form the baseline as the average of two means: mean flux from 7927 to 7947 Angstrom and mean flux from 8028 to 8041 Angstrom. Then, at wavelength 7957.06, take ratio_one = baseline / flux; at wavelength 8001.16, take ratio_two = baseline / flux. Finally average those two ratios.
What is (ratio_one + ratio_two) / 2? 0.98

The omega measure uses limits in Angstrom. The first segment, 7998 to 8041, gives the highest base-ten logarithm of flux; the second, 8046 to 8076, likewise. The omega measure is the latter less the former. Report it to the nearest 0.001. 0.020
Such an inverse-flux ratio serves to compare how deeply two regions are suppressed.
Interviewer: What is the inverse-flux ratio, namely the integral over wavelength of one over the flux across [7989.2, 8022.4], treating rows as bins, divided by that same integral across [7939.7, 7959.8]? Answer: 1.6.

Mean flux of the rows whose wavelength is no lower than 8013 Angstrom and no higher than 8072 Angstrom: 5.17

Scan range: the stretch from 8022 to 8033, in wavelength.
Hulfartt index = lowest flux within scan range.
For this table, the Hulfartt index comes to 3.75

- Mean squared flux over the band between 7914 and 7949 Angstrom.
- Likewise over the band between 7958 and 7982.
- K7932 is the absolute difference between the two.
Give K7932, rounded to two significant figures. 1.2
